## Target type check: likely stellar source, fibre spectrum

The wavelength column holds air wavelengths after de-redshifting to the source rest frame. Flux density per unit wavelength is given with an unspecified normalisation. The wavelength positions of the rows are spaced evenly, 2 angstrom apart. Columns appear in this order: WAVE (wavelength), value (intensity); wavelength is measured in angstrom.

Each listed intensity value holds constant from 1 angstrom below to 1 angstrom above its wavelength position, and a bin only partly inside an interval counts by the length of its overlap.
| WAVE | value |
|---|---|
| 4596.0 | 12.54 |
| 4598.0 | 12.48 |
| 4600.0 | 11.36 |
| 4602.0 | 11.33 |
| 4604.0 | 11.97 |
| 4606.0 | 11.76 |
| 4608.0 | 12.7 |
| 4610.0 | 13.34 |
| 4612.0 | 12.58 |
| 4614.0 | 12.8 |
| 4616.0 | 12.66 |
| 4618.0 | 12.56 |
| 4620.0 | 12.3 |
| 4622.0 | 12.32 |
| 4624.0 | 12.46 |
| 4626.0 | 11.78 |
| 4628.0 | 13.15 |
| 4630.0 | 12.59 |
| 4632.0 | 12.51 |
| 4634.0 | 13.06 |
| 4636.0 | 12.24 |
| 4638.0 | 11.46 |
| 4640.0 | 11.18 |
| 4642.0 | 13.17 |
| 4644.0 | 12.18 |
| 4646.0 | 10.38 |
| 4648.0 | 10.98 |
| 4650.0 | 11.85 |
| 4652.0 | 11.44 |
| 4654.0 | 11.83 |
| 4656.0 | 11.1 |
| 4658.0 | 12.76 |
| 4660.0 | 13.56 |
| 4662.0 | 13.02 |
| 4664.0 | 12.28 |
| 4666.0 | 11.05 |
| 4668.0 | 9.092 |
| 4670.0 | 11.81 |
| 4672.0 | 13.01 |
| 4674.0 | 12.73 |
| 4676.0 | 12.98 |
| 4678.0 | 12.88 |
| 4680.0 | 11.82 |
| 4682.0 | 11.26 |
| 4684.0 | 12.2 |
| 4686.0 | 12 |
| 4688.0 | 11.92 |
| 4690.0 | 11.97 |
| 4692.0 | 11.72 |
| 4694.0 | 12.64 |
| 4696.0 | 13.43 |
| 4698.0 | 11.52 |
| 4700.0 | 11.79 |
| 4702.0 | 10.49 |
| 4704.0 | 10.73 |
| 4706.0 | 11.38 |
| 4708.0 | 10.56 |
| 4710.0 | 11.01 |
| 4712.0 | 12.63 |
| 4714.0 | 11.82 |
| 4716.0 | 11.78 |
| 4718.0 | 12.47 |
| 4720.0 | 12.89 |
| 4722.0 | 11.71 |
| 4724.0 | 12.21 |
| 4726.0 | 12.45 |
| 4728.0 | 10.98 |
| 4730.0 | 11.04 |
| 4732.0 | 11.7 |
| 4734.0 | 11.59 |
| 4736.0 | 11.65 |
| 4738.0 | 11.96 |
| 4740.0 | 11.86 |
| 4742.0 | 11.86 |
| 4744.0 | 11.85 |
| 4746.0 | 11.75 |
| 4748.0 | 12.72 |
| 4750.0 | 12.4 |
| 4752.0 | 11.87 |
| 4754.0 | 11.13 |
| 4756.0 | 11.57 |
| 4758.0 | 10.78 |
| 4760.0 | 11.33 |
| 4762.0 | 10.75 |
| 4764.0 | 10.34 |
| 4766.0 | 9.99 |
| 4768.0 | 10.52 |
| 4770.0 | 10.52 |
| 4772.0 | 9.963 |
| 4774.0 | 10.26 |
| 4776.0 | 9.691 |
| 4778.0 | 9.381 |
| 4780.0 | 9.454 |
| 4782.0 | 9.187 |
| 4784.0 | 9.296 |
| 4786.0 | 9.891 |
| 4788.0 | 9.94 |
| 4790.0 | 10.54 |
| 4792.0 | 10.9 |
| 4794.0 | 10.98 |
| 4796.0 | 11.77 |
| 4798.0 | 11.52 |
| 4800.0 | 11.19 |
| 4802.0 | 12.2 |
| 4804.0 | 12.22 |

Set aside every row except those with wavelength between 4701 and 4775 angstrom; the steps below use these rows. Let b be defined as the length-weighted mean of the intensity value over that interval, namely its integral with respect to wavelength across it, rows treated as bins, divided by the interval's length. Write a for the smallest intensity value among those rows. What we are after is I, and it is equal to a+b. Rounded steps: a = 9.963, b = 11.4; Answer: 21.4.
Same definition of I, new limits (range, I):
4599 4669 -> 21.2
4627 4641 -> 23.5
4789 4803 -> 21.8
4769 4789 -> 18.9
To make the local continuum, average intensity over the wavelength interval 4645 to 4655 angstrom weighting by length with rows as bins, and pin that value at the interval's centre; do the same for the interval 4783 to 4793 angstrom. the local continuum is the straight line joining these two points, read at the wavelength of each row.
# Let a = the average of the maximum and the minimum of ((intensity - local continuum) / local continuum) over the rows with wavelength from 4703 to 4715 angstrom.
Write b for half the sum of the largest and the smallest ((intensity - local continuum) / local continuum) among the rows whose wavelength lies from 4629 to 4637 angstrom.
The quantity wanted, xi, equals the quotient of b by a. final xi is 1.4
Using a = 0.08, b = 0.107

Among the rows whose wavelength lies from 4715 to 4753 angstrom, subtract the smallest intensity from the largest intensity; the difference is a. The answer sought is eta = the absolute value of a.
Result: 1.9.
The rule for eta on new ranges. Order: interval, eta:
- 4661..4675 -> 3.9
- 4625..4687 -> 4.5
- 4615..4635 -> 1.4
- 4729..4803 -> 3.5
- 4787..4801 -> 1.8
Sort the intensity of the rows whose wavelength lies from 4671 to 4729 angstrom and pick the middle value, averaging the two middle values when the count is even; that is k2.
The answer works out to 11.92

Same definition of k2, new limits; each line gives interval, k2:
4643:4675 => 11.84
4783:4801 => 10.90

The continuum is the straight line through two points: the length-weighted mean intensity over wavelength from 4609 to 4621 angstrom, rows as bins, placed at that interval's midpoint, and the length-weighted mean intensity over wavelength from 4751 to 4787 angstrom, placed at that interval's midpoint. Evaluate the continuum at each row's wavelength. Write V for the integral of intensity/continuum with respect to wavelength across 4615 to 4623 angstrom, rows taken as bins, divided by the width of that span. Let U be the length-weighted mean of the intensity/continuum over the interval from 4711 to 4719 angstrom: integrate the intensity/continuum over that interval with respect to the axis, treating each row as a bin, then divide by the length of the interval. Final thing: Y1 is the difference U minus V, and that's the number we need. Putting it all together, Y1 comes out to 0.11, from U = 1.09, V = 0.99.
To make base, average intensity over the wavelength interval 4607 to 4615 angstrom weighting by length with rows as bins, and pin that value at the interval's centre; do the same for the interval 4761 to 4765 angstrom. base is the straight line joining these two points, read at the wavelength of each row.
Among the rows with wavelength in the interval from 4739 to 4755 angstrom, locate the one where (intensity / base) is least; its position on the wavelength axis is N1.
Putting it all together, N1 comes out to 4754.0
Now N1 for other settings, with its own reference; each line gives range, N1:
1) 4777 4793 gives 4782.0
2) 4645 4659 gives 4646.0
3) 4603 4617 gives 4606.0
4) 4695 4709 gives 4702.0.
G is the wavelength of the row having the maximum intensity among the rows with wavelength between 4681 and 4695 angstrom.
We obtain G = 4694.0 angstrom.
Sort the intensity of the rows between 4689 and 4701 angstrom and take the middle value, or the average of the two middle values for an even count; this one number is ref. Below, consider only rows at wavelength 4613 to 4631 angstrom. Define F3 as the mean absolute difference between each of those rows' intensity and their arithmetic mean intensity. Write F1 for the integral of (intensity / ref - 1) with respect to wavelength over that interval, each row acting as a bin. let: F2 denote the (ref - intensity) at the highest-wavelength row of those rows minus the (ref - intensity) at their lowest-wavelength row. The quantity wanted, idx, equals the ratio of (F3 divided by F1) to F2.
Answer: 1.3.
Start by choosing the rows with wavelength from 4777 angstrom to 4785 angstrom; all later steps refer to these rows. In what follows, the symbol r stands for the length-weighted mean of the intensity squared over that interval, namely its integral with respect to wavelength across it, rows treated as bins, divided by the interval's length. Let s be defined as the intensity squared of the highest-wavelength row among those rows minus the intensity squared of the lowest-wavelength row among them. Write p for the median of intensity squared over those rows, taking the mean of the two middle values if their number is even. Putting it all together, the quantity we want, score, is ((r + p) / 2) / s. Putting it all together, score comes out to -55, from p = 87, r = 87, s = -2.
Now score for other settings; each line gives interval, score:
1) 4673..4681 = -7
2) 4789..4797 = 4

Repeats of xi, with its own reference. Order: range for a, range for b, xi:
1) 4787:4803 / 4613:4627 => 0.6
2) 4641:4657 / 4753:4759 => 2.0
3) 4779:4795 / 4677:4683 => -37.6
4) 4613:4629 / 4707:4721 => 1.1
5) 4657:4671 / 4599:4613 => 4.4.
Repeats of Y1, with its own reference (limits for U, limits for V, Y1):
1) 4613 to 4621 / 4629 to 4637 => -0.02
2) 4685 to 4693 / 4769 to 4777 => 0.04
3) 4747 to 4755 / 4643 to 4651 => 0.20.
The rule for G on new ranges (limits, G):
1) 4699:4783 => 4720.0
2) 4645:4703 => 4660.0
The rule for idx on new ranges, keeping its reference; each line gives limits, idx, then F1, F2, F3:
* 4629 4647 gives 1.0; 0.31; 2.2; 0.7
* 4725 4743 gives -1.8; -0.31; 0.6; 0.3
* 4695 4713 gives -1.6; -0.57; 0.8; 0.7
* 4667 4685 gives -1.9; 0.15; -3.1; 0.9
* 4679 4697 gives -0.8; 0.34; -1.6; 0.4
